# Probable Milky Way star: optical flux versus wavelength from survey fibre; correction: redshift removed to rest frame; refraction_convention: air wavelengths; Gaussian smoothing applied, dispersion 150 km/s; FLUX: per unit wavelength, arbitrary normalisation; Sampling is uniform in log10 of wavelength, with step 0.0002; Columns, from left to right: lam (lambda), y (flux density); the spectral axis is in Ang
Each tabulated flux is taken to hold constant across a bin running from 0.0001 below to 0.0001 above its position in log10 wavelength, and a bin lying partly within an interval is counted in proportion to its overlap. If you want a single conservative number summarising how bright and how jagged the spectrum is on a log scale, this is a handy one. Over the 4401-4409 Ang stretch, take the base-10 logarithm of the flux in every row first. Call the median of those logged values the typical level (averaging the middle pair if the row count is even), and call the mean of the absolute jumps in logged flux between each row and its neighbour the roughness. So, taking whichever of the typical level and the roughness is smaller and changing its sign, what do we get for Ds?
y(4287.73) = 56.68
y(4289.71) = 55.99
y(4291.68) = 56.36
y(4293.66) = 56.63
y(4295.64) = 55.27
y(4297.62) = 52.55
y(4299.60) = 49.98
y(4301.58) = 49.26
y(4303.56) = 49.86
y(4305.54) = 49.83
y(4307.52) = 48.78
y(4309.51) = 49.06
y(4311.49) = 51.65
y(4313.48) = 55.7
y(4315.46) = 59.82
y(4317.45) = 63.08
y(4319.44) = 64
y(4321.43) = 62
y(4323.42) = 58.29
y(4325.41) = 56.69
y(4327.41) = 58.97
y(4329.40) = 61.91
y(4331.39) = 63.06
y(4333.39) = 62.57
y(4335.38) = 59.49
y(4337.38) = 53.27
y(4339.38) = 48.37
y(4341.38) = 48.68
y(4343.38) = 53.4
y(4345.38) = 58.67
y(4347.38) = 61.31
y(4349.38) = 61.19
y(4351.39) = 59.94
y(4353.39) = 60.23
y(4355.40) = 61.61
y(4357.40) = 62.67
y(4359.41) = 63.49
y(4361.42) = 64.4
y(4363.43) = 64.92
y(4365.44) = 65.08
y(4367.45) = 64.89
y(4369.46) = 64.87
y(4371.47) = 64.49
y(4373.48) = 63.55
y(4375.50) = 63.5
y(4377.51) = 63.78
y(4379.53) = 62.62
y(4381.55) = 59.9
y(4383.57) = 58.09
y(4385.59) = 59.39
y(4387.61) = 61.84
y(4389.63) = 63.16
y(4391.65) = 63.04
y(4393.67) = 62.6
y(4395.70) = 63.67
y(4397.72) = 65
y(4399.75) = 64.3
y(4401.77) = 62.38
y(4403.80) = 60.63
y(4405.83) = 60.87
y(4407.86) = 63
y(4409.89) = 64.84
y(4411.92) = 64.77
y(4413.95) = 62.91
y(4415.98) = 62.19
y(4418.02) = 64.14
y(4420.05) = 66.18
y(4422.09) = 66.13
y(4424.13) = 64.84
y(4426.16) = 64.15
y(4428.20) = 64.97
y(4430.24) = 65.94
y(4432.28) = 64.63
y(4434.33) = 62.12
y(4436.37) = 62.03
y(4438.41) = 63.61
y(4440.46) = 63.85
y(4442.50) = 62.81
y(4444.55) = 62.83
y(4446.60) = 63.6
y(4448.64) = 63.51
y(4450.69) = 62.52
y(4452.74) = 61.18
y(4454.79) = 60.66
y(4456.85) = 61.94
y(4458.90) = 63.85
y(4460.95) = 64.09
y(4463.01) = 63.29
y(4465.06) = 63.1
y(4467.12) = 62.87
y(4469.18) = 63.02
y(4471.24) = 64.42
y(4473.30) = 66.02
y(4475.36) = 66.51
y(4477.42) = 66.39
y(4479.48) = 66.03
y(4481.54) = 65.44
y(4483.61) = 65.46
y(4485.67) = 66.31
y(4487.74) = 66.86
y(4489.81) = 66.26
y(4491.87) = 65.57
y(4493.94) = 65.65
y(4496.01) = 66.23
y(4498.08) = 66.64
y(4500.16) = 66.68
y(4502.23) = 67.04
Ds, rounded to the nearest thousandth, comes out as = -0.010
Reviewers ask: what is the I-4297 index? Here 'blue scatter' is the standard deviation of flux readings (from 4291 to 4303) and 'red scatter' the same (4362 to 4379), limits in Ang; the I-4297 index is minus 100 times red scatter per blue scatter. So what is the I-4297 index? -21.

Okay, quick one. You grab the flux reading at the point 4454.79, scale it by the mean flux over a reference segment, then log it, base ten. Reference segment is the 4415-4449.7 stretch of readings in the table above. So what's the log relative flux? -0.023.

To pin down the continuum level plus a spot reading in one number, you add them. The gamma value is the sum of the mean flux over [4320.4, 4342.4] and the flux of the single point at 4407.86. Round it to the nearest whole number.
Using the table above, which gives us 121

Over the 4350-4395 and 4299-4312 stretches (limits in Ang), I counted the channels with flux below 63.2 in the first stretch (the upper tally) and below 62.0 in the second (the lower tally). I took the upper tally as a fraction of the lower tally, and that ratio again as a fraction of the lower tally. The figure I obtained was 0.24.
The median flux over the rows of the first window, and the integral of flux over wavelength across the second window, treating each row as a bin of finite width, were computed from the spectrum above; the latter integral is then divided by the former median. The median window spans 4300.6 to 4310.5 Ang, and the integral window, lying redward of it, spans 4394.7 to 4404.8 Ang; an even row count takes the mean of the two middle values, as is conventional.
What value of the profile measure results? 13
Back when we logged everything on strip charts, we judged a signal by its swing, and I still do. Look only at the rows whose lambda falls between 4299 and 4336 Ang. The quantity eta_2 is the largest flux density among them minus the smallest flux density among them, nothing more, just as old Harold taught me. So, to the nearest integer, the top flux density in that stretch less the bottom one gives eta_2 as 15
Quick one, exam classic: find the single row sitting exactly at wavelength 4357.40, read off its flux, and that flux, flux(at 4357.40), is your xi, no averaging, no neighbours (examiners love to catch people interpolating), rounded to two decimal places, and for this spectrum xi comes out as 62.67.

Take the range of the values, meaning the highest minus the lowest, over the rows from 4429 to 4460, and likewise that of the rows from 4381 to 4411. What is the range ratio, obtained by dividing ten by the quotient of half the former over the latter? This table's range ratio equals 26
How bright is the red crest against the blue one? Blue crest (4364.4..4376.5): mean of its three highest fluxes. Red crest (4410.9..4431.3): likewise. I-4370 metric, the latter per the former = 1.02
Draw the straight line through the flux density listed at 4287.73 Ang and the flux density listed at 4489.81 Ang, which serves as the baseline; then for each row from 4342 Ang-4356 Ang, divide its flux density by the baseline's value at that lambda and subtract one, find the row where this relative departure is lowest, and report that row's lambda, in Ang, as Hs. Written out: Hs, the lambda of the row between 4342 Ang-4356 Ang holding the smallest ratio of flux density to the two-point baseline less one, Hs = 4343.38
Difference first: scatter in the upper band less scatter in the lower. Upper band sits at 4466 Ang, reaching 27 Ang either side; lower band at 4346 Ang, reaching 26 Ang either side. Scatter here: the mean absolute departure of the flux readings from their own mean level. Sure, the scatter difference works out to -2.0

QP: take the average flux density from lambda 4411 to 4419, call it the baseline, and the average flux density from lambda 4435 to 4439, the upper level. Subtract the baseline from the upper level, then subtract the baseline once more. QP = -64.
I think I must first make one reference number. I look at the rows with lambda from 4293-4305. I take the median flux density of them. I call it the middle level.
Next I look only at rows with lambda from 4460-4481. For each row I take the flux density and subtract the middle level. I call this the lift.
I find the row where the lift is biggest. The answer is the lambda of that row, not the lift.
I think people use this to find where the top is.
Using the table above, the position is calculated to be 4475.36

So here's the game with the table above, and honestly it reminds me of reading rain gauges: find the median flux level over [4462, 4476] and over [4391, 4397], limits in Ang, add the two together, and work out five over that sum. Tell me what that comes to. 0.0396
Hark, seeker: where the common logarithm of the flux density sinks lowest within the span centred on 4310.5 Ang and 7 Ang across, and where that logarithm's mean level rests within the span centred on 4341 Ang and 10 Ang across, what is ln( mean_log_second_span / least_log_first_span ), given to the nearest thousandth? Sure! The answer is 0.018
